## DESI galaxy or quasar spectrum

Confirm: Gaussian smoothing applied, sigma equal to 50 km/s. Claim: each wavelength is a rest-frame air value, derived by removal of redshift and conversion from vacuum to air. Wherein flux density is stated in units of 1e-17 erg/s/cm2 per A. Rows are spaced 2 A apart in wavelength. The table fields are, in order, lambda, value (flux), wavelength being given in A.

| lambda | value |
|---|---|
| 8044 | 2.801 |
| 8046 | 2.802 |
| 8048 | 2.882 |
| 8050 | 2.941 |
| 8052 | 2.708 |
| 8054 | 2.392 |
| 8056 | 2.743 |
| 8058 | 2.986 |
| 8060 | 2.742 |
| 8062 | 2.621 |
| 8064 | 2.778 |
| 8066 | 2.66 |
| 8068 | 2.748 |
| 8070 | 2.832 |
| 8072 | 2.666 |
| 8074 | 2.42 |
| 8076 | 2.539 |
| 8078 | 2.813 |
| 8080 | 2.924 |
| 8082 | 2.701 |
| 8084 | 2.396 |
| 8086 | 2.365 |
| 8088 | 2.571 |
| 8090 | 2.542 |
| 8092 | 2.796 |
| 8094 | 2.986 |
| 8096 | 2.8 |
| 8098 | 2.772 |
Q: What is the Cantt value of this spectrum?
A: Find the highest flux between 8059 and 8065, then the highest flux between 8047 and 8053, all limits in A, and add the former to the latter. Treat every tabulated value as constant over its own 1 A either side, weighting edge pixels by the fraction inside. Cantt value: 5.72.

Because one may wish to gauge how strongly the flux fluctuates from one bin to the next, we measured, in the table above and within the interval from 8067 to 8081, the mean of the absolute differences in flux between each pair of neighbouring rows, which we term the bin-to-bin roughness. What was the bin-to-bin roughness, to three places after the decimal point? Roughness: 0.167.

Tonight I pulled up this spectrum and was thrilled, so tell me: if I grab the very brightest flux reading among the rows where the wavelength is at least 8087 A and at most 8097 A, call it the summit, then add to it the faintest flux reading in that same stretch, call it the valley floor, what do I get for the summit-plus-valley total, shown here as 5.53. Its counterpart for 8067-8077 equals 5.25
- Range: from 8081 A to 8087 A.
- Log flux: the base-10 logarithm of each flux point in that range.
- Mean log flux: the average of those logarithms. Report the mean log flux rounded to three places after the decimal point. 0.395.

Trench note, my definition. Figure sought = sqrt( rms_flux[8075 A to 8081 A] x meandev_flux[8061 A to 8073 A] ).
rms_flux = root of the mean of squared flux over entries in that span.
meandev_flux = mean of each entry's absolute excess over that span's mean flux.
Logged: 0.44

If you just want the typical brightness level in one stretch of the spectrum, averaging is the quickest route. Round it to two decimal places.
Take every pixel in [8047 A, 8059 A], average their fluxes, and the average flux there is 2.78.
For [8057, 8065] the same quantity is 2.78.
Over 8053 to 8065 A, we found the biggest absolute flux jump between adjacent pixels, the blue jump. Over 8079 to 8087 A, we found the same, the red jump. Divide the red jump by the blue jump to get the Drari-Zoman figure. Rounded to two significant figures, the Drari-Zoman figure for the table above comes 0.87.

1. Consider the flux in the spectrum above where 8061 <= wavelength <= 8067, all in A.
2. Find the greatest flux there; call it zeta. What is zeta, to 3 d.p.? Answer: 2.778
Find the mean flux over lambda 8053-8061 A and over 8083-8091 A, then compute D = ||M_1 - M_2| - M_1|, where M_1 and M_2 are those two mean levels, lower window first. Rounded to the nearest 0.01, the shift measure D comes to 2.47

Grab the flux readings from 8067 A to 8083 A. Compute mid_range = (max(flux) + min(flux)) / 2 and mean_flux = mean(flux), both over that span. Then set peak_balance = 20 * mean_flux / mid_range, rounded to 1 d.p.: 20.2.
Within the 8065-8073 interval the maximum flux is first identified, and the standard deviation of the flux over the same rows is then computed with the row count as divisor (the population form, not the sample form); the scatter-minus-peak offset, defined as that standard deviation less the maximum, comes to -2.76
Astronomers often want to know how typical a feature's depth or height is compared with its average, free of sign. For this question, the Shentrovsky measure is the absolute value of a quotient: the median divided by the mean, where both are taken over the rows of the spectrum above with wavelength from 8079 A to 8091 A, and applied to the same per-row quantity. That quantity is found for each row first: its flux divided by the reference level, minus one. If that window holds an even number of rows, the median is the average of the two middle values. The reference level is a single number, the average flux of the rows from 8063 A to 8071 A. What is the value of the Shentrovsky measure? 1.16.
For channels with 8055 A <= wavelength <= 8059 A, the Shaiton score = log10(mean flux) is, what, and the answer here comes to 0.457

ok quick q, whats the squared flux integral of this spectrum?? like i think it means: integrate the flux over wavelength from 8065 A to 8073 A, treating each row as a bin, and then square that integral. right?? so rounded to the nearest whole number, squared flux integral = 476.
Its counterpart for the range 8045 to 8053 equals 514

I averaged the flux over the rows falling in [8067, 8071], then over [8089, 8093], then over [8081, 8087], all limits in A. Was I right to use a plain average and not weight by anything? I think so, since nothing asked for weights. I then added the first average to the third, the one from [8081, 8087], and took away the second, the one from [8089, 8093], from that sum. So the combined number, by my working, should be 2.6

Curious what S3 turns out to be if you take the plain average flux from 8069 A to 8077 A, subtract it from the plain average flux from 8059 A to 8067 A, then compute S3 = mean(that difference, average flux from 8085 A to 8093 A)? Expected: 1.33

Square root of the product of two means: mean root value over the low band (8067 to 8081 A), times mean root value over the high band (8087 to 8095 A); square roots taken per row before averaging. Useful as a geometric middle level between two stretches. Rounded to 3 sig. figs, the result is 1.65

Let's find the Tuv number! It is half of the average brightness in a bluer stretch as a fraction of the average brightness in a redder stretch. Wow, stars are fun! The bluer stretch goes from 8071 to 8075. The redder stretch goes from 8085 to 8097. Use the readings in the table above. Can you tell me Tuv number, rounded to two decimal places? 0.48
